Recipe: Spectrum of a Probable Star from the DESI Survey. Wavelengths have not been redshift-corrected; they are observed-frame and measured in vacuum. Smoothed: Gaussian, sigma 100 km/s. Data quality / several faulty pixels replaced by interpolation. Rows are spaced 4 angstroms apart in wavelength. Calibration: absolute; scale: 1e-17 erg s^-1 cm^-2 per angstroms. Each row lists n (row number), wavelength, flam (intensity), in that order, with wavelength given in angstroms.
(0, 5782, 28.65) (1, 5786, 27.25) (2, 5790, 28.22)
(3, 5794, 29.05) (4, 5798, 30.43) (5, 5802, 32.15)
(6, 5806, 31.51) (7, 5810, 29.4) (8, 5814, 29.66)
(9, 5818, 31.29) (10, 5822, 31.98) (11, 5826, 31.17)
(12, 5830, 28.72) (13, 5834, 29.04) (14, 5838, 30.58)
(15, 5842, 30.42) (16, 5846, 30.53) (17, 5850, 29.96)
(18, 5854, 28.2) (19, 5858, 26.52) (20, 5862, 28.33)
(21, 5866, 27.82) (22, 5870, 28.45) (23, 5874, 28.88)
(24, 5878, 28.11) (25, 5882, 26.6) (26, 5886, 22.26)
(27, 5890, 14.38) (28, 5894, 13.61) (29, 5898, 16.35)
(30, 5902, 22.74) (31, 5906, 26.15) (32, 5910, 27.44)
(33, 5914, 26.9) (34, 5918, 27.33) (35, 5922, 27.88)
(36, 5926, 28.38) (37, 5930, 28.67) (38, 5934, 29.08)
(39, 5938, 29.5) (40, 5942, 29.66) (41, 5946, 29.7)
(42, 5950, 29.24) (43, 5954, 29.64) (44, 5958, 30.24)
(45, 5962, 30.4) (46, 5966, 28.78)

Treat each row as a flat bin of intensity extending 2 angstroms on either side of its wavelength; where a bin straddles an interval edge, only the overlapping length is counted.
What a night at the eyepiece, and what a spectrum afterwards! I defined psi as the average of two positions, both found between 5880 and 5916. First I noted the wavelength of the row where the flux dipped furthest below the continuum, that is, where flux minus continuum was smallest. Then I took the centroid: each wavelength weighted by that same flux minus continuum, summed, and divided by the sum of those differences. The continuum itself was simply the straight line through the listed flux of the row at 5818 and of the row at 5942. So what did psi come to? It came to 5894.6 angstroms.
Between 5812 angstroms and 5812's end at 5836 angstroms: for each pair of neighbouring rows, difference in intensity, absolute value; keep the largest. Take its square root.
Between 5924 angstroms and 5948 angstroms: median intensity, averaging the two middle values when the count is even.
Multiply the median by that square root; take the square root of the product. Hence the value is 6.77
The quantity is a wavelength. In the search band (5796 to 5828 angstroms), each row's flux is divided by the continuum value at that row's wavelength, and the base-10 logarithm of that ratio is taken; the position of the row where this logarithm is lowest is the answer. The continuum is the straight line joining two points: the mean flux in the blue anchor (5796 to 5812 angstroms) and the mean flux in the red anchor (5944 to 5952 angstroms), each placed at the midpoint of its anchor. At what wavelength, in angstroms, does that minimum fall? 5810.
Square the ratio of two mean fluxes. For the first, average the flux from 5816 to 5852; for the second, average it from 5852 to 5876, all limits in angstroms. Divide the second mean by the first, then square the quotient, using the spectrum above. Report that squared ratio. 0.85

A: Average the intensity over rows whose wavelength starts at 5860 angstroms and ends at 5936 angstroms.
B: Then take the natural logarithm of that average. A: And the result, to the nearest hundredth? 3.23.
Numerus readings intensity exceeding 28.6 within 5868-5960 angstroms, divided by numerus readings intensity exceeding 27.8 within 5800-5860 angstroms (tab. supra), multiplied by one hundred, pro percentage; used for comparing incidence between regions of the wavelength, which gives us 64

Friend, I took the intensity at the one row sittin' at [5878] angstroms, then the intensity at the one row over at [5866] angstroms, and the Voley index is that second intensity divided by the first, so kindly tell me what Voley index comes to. 0.990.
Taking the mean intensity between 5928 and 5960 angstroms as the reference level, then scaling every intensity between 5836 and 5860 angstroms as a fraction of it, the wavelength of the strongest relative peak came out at 5838 angstroms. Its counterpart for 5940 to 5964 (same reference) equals 5962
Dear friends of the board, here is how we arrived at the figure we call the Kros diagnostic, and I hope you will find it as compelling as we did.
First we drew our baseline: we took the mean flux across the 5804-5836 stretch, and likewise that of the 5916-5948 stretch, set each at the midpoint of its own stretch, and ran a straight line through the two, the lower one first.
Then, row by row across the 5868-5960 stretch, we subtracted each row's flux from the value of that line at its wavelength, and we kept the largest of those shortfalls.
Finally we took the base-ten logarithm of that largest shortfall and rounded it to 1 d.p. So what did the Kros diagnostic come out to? 1.2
